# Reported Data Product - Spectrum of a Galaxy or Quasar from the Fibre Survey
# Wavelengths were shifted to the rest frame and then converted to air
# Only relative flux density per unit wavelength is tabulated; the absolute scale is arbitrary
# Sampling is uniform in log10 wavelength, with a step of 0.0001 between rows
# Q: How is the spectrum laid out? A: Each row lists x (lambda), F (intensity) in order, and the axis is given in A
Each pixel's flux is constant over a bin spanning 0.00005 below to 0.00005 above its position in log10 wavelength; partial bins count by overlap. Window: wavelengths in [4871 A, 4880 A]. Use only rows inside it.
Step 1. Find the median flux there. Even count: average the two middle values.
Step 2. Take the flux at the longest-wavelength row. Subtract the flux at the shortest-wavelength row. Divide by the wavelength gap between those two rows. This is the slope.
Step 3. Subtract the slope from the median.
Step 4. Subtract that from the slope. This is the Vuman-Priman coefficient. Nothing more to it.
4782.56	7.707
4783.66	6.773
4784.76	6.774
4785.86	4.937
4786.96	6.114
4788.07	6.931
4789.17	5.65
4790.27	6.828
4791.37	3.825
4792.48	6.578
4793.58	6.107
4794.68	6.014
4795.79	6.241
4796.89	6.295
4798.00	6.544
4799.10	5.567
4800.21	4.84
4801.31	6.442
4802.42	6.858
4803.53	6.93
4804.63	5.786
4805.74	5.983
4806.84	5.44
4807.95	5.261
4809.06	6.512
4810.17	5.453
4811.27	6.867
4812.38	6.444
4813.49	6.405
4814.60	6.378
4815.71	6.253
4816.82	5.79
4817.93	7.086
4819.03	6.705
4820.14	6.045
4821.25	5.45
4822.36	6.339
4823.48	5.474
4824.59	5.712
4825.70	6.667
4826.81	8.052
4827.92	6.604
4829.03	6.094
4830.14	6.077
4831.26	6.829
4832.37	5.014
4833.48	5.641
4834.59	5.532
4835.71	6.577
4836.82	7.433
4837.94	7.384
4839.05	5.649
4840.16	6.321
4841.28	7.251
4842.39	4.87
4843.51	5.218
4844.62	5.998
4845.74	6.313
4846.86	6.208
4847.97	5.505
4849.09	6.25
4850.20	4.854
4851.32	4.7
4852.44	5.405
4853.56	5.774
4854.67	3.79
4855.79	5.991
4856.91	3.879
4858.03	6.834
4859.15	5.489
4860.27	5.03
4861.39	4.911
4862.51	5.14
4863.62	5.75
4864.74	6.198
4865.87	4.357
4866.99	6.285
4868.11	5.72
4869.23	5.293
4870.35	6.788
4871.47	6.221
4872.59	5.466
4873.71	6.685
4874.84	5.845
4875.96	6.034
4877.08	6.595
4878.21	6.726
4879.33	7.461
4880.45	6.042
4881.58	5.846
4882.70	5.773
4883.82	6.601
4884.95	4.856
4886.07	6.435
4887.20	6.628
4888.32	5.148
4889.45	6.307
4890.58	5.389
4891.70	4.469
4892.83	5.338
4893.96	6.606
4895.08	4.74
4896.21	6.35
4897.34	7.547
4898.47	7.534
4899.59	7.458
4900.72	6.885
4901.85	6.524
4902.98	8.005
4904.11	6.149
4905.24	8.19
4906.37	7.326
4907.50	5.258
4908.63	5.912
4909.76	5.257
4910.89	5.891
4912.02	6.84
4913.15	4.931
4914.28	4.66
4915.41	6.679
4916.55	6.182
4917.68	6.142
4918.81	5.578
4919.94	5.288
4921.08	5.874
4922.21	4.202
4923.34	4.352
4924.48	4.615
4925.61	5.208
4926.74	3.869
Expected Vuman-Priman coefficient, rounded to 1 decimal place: -6.1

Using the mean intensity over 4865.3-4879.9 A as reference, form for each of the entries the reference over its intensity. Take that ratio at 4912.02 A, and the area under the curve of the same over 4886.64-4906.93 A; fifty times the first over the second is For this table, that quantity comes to 2.3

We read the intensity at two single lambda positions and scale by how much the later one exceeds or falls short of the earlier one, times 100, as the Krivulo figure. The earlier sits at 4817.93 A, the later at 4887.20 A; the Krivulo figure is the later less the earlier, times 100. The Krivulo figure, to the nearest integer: -46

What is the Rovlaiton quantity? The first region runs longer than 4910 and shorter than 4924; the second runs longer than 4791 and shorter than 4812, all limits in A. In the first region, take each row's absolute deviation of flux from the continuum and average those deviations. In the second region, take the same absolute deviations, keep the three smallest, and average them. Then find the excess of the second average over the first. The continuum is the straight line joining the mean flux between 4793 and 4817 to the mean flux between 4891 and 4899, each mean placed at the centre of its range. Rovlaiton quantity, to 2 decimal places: -0.70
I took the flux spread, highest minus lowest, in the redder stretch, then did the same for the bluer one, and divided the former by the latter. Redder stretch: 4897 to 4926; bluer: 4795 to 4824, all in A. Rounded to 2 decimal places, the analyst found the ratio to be 1.78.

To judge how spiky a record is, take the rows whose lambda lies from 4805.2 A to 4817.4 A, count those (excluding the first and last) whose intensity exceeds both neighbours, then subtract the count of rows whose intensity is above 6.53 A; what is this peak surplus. 1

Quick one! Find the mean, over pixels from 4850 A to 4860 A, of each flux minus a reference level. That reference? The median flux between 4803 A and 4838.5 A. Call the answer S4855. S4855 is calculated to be -1.1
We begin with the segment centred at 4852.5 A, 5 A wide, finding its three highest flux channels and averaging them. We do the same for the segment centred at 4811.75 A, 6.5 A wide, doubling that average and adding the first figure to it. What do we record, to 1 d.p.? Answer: 18.6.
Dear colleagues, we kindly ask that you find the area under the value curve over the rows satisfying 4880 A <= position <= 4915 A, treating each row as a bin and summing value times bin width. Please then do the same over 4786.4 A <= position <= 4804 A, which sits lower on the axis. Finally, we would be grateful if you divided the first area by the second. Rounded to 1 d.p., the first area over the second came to 2.0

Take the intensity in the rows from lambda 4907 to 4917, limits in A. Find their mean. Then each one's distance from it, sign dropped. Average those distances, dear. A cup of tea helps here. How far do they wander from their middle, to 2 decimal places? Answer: 0.63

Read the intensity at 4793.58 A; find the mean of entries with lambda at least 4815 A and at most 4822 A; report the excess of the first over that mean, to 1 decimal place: -0.1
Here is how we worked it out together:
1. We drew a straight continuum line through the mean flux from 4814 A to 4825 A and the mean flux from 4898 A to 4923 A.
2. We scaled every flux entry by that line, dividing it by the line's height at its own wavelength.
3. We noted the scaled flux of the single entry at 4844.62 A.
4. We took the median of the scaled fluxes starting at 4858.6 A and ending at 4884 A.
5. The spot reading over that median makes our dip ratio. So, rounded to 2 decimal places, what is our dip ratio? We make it 1.03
